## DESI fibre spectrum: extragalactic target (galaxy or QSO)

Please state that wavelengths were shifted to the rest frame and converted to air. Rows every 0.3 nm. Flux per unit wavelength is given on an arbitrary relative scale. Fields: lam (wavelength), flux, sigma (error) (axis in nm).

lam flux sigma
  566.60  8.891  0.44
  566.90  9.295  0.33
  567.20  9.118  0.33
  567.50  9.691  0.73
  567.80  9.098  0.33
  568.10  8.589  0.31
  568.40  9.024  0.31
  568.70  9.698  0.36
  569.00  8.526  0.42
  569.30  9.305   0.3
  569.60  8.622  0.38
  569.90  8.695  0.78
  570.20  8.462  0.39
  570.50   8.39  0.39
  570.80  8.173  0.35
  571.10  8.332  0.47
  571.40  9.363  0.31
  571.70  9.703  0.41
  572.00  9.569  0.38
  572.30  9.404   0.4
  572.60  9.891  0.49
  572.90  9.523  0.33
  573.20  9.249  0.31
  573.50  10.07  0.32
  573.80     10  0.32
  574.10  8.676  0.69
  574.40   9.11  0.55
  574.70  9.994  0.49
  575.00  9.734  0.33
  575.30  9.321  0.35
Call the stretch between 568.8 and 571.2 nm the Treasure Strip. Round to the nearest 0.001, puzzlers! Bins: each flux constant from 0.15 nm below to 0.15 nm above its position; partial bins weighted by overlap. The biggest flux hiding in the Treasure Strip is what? 9.305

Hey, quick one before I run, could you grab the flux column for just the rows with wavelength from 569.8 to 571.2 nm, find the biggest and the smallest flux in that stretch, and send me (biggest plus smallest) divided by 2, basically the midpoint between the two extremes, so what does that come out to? 8.4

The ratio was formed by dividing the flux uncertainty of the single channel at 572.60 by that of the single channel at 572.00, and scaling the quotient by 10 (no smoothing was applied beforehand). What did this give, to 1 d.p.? 12.9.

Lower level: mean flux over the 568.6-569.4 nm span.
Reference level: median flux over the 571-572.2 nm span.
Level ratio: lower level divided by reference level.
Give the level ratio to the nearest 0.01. 0.97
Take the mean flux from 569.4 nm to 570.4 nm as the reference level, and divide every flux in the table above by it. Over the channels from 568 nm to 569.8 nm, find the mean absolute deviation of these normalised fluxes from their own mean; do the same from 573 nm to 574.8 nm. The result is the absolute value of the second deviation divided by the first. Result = 1.3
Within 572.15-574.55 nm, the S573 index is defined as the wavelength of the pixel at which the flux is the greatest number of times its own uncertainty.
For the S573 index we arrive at 573.50 nm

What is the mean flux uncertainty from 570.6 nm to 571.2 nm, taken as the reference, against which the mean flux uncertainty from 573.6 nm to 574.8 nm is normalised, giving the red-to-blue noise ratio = 1.25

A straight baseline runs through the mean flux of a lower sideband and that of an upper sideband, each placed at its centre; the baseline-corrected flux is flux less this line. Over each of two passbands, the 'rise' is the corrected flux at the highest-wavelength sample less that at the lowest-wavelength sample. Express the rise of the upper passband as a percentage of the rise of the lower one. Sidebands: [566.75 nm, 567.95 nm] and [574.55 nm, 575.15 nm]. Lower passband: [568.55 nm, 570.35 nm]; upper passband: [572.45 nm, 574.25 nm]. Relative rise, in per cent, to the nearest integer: 98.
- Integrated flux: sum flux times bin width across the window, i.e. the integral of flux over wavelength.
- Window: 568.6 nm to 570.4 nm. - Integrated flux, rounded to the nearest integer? 16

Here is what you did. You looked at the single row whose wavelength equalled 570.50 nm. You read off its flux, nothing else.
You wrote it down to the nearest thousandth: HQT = 8.390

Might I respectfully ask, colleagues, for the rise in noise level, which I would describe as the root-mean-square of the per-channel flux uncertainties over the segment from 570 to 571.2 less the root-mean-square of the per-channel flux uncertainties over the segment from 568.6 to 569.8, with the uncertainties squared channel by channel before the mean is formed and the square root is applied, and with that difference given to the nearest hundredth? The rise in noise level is 0.03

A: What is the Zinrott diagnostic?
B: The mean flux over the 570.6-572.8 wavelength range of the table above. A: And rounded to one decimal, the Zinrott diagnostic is 9.2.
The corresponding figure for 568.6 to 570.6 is 8.8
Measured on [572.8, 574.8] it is 9.5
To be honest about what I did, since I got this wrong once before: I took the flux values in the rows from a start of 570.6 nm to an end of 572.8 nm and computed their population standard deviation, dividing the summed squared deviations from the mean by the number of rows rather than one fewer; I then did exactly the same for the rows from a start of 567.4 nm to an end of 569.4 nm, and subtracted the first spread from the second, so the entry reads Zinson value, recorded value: -0.19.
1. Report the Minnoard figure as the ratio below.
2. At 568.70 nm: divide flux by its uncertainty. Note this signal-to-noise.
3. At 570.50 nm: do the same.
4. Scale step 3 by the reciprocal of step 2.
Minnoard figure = 0.80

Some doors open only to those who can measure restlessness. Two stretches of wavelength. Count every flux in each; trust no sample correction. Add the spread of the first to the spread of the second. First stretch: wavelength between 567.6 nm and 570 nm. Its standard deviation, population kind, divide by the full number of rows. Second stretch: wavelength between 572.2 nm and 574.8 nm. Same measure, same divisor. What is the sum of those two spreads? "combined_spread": 0.84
